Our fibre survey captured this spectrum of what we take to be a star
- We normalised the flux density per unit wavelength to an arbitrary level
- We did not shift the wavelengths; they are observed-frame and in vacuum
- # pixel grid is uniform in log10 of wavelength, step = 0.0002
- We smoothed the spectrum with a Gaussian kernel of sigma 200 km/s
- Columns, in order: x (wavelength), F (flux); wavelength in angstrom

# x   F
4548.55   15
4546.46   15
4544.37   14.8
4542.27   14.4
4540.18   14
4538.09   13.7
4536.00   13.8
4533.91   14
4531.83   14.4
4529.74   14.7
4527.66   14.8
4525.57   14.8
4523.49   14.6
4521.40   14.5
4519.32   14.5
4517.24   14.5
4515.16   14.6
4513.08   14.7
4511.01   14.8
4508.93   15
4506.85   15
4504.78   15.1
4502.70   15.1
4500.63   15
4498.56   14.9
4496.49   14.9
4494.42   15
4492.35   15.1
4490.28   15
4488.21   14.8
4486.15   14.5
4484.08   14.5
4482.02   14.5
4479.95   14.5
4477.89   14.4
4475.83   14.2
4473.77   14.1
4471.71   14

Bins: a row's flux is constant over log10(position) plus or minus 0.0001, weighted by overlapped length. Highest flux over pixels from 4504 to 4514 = 15.1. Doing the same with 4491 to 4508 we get 15.1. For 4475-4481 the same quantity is 14.5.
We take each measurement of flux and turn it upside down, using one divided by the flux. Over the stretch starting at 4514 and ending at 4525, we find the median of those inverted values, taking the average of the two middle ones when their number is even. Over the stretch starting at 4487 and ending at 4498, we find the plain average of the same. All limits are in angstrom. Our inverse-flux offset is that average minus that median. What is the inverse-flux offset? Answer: -0.0021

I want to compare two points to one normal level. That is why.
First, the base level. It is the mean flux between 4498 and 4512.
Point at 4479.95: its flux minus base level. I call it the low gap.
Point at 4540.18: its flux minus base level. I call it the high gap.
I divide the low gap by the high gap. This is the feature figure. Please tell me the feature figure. 0.5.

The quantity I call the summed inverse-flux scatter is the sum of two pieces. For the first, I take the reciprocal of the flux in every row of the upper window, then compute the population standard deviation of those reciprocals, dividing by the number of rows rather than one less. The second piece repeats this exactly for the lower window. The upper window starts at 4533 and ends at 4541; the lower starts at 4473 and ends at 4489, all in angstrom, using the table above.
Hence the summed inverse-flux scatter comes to 0.0016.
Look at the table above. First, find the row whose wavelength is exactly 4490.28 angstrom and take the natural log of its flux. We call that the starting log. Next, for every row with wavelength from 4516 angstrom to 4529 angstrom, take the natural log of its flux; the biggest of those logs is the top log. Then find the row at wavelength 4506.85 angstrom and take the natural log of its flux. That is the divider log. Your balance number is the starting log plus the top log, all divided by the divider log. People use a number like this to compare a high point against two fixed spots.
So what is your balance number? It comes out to 2.00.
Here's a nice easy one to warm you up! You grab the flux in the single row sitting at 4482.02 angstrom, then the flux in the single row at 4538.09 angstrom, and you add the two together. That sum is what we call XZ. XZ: 28.2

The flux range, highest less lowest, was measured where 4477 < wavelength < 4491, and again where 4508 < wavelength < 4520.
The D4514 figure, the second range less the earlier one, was -0.1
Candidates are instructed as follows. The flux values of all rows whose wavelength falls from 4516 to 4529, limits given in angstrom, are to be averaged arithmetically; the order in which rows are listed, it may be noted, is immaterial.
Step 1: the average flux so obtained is 14.6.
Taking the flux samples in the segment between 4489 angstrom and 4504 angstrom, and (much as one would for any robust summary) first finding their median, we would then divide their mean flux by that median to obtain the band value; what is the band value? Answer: 1.00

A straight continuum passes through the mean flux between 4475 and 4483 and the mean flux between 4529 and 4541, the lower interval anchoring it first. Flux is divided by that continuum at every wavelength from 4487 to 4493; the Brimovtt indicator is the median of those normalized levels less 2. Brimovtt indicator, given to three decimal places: -0.954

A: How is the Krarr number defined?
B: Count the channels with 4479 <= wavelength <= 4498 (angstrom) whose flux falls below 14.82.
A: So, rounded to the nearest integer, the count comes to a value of 5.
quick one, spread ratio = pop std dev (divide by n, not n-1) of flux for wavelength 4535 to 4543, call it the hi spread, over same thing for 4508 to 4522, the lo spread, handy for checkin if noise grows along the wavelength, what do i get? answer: 1.5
